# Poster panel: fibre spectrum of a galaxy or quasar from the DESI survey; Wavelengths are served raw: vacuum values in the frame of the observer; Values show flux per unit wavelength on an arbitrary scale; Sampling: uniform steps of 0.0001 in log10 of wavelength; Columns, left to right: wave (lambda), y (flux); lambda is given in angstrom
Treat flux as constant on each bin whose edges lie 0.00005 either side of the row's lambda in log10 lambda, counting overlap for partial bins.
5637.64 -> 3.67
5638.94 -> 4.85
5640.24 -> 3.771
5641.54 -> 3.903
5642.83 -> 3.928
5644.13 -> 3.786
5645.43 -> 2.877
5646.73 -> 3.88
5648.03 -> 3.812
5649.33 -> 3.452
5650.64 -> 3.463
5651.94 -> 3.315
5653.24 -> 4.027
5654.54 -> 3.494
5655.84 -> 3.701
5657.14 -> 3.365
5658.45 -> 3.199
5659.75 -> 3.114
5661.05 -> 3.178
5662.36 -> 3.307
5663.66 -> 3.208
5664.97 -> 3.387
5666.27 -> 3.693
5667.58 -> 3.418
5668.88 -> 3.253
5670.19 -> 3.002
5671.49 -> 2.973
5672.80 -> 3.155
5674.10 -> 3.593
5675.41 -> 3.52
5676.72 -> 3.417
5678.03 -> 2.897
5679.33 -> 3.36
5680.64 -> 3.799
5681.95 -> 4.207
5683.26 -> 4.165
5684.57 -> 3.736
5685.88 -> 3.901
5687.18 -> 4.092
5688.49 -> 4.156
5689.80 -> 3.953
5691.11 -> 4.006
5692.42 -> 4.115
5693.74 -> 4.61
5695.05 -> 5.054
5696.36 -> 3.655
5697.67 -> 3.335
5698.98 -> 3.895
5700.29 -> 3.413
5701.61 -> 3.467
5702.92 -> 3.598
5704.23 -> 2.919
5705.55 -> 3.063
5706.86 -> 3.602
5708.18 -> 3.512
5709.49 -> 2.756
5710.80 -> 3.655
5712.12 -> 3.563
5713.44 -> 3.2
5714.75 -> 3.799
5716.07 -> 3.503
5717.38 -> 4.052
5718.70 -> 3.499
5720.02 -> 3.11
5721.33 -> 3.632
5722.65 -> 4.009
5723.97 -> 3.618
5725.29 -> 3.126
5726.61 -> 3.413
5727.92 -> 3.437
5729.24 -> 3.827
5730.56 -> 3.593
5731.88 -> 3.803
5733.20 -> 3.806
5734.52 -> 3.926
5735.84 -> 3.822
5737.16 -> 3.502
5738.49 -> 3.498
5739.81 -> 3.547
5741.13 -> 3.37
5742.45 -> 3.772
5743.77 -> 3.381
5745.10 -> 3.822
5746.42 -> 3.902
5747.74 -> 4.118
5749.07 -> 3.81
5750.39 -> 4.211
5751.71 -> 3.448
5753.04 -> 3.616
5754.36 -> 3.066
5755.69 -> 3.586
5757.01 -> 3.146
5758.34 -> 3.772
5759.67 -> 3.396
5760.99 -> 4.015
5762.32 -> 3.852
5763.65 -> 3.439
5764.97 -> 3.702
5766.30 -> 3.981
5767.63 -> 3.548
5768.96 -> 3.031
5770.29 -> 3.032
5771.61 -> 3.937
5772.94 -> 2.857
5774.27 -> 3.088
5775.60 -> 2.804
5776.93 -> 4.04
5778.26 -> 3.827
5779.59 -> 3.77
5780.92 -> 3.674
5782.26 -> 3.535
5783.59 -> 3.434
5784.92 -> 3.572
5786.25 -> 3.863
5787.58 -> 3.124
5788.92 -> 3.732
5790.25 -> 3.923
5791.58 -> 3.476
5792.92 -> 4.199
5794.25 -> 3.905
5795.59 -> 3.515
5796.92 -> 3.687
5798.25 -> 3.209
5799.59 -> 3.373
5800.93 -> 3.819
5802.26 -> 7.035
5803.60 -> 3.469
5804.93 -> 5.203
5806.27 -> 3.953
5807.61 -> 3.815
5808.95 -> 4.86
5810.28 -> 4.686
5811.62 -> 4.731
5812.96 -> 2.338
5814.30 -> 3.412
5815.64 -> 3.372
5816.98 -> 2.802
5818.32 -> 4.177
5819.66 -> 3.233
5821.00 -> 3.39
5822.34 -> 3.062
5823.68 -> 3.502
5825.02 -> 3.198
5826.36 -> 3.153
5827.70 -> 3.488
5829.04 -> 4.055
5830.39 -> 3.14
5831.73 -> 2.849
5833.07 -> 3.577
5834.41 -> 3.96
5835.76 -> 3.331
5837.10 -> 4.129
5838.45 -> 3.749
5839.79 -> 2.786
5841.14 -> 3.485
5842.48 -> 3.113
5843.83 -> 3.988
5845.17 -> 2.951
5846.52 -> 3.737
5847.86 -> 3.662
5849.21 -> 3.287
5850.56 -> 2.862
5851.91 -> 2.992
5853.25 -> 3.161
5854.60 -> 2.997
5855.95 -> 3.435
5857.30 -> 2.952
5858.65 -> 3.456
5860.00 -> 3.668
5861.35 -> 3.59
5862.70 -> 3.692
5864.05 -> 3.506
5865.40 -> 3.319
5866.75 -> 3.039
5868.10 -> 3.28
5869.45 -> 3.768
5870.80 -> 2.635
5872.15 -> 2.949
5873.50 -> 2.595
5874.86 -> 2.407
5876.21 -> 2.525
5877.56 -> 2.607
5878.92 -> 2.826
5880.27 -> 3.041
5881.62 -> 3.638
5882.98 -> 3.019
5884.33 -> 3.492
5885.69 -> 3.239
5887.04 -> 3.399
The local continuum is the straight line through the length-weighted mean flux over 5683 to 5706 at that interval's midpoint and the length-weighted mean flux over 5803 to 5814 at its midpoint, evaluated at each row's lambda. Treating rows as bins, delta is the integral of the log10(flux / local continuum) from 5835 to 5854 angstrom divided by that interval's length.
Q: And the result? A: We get -0.098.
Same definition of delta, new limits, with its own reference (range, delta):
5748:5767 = -0.040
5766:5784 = -0.070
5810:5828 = -0.087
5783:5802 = -0.045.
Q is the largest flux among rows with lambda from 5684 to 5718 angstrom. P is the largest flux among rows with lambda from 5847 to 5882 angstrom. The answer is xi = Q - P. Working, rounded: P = 3.768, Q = 5.054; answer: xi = 1.29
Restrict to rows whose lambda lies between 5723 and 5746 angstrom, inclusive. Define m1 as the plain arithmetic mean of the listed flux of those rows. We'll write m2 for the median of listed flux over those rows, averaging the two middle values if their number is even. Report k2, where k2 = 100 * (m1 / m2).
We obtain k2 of 100.3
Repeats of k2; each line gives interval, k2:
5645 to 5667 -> 101.6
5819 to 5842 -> 100.8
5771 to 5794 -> 97.4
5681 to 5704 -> 100.2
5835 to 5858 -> 101.3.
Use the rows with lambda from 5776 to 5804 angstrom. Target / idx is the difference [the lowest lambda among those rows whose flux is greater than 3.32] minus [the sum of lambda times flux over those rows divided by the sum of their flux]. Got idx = -13.7 angstrom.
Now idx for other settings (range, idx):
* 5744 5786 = -19.6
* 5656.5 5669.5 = -5.9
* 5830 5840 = -2.1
